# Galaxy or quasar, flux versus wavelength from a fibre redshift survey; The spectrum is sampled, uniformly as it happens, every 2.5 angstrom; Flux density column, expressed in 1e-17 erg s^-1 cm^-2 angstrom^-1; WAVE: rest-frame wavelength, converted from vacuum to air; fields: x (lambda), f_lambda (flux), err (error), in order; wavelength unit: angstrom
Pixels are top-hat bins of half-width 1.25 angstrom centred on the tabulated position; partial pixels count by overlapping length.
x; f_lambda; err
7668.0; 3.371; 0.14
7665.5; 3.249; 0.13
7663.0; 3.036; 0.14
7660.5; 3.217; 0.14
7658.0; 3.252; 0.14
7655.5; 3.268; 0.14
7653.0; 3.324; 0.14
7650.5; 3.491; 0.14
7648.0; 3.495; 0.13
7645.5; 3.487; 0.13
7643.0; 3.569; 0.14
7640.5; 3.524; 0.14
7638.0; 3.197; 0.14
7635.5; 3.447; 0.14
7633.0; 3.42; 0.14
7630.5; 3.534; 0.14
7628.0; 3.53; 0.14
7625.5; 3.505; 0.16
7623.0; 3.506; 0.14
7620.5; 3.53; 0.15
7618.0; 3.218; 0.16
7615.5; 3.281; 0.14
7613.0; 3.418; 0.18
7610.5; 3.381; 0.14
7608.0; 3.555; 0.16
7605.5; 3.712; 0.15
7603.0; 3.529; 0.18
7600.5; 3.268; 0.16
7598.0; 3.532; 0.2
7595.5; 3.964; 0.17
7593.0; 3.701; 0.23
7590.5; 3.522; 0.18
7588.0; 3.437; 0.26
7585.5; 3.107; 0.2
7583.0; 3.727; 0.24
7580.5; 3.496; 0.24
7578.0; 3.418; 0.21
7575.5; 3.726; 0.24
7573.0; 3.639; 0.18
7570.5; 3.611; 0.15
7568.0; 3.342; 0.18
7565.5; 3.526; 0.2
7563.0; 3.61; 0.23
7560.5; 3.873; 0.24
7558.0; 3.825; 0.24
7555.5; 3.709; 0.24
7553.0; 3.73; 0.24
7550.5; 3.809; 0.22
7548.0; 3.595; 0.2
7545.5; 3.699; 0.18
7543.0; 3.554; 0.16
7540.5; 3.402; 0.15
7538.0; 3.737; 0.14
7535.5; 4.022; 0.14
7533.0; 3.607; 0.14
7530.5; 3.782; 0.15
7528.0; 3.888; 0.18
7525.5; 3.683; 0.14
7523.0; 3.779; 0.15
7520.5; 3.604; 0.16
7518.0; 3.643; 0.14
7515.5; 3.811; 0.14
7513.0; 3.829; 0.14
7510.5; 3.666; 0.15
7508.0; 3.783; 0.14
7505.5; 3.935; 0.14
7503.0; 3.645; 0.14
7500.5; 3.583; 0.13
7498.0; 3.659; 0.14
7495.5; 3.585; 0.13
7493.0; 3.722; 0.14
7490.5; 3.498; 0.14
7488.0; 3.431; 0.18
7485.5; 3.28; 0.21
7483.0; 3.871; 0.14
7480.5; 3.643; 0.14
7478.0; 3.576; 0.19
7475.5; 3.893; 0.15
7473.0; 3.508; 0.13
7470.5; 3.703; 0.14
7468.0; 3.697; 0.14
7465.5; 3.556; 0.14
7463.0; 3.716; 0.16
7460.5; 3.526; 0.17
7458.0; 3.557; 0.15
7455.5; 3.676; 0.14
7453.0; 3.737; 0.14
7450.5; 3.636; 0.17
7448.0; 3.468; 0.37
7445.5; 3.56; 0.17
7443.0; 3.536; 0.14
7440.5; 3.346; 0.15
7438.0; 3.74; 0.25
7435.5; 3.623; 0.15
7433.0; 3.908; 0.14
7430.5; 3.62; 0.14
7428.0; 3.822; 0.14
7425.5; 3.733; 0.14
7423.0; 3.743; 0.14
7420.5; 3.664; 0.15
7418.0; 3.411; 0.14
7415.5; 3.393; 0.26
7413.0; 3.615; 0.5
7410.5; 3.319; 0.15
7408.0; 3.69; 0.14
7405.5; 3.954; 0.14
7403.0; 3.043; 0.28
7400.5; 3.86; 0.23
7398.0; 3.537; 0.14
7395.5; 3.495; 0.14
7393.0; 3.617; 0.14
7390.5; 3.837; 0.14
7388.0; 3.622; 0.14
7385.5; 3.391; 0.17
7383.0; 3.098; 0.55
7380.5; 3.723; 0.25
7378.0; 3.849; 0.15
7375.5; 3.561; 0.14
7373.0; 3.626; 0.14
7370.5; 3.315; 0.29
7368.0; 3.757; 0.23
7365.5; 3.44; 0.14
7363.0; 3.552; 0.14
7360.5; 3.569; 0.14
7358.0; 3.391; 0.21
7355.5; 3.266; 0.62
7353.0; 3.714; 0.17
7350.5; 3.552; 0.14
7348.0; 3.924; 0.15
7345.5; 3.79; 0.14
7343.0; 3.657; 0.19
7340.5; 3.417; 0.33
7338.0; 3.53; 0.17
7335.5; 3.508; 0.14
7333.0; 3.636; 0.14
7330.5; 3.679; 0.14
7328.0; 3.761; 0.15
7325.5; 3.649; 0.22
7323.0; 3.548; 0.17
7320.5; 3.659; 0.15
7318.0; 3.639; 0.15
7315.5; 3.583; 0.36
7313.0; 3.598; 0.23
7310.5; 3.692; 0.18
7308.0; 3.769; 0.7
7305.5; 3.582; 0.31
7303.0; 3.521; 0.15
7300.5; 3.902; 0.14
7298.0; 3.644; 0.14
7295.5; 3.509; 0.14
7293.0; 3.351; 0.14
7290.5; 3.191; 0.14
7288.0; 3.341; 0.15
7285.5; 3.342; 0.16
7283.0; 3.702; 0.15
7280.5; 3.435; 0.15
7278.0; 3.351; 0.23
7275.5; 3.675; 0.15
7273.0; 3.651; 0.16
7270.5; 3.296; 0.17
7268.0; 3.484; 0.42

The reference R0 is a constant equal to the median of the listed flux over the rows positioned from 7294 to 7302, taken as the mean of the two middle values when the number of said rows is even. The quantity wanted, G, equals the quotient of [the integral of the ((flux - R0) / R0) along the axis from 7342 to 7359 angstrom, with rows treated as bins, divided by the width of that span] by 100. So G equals -0.0001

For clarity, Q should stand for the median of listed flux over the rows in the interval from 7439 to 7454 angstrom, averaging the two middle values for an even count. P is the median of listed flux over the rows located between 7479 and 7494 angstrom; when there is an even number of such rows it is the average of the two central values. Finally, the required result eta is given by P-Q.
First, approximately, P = 3.57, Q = 3.55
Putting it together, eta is 0.02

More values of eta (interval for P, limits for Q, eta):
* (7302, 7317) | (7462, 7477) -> -0.11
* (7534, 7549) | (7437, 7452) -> 0.10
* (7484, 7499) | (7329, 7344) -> -0.04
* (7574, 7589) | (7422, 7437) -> -0.27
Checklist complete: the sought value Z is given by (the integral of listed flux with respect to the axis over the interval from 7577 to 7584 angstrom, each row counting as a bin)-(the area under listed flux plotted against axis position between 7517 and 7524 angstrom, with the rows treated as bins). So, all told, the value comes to -0.9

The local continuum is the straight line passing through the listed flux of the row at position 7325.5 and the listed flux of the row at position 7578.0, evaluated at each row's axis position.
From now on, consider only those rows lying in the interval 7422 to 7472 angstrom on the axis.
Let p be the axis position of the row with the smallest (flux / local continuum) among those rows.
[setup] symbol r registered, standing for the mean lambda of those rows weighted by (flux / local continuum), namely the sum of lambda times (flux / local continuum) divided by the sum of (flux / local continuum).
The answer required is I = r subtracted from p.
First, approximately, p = 7440.5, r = 7446.7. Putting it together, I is -6.2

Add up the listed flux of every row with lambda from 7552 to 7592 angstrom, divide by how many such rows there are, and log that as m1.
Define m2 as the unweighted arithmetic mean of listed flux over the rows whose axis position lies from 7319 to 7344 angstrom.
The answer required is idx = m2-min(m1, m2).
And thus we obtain 0.02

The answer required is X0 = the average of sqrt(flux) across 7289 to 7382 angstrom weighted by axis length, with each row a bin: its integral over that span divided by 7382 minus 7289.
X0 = 1.895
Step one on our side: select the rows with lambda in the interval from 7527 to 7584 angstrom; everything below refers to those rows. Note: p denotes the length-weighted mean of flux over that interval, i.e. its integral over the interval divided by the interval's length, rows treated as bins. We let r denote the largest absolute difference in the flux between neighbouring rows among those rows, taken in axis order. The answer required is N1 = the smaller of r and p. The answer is 0.415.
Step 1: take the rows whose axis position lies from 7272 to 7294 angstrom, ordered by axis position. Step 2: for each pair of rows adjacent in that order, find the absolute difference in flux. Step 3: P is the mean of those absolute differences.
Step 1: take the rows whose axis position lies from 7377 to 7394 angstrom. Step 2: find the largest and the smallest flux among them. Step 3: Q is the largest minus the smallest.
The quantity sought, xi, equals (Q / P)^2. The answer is 19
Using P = 0.171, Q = 0.751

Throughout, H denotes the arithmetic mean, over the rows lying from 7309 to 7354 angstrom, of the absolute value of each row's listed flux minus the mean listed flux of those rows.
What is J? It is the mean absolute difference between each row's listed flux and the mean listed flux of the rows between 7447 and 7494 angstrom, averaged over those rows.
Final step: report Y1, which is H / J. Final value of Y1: 0.70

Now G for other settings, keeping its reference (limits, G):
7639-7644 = -0.0003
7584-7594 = -0.0006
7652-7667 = -0.0011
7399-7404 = -0.0005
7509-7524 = 0.0002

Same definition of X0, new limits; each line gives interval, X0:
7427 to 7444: 1.911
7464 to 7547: 1.917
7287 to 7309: 1.879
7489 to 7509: 1.916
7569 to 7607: 1.885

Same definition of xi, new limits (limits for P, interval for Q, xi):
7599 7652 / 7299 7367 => 35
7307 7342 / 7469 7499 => 67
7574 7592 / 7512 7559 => 5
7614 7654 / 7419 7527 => 46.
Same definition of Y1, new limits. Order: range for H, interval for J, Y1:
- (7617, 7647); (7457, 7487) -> 0.71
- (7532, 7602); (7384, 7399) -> 1.43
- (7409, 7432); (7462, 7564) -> 1.23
